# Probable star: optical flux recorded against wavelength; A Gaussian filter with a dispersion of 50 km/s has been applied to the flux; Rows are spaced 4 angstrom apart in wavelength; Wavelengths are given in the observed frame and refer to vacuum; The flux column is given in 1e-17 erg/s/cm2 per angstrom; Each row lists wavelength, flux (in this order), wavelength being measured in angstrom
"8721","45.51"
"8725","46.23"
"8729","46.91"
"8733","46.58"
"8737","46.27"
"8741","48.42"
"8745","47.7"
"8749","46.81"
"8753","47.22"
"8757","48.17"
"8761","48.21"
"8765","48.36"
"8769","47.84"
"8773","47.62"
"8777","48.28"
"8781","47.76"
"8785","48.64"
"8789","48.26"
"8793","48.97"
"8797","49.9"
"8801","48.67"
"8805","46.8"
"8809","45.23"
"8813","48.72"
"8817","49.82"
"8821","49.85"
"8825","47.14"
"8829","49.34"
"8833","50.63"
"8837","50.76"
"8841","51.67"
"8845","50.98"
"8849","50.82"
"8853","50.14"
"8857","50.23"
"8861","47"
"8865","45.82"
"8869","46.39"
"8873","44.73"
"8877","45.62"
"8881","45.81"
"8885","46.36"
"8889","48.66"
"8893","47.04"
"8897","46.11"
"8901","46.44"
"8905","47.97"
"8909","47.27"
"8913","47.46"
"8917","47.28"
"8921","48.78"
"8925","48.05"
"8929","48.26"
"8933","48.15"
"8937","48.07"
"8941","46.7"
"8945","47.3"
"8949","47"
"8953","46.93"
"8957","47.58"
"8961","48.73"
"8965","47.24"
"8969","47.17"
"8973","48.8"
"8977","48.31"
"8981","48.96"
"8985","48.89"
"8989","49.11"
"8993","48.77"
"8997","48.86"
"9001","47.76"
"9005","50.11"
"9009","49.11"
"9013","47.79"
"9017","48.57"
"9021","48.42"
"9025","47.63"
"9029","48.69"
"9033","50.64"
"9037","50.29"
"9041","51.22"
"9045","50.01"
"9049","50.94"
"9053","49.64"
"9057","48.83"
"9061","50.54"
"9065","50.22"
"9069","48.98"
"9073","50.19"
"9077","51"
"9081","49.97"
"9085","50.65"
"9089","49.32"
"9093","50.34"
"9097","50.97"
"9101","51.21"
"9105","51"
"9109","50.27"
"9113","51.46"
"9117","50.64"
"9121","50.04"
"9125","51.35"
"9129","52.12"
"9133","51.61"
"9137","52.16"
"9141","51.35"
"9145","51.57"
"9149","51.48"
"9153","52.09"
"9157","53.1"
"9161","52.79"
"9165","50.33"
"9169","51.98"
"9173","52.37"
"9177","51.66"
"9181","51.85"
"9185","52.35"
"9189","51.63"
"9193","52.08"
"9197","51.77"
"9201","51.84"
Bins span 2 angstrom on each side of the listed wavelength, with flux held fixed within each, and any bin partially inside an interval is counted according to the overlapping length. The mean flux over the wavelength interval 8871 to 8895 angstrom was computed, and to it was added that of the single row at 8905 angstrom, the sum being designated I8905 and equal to 94.3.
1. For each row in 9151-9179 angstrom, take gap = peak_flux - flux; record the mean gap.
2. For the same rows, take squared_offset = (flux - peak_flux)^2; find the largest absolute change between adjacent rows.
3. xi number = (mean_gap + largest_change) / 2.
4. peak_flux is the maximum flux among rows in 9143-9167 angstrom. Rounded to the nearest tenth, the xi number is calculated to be 4.3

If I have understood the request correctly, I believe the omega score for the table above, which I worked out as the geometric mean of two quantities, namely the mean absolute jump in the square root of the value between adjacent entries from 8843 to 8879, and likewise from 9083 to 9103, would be 0.066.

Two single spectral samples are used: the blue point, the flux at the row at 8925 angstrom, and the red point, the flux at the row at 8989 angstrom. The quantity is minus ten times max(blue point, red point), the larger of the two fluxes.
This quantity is -491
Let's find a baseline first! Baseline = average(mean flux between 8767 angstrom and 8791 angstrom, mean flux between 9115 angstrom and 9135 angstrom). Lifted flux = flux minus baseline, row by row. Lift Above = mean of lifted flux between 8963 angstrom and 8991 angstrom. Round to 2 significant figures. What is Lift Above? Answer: -1.3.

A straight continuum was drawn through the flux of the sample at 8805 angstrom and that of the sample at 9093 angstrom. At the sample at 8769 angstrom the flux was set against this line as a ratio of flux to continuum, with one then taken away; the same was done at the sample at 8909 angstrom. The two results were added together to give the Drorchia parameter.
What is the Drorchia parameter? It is 0.015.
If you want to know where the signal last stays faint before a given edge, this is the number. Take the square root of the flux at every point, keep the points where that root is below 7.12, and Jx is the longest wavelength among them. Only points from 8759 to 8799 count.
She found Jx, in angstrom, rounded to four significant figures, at 8797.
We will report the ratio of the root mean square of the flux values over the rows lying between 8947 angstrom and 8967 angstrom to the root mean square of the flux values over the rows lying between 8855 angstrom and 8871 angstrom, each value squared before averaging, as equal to 1.00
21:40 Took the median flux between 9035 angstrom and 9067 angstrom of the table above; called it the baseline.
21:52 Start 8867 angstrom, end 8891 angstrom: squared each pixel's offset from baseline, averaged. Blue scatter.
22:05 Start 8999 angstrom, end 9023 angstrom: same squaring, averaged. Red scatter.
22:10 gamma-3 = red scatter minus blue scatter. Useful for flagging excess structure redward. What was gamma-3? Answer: -14.1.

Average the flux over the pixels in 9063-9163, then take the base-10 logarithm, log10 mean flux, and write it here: 1.71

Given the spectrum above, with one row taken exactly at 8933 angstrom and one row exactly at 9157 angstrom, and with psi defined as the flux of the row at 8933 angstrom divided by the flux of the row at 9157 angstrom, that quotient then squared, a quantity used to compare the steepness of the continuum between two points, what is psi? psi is 0.822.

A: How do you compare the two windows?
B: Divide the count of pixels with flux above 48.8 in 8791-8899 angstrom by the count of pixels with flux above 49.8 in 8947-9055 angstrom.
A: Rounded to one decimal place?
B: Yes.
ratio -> 2.0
